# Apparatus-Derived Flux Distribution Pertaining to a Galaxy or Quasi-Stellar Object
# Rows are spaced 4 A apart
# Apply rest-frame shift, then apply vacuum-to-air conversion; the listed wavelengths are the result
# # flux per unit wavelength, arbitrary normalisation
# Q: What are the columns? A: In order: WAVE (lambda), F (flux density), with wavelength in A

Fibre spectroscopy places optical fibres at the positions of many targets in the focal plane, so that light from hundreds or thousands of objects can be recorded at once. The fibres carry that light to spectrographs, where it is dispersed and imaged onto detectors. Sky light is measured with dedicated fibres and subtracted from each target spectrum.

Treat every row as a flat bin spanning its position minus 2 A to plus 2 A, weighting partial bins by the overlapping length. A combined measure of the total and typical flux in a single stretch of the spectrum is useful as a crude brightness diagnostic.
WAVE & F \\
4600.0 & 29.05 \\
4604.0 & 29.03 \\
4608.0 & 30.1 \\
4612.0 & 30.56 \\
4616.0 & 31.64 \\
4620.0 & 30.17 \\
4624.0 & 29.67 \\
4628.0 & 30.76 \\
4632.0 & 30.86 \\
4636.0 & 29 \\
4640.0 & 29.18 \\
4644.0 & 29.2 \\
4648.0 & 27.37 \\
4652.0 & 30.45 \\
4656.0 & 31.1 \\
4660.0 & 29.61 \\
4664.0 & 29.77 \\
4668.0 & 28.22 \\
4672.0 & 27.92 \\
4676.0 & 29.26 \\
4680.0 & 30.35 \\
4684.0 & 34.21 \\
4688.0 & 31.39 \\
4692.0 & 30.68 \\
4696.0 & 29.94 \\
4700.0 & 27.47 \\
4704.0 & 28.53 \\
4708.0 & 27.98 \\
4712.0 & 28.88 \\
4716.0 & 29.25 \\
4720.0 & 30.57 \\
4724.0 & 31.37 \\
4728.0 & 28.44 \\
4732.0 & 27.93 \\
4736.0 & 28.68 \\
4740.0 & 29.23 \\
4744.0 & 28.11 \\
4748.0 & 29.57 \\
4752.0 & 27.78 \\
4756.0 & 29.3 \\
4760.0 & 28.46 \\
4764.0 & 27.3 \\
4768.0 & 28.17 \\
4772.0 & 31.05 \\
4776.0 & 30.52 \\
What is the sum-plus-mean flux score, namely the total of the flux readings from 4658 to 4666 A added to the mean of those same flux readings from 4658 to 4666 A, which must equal 89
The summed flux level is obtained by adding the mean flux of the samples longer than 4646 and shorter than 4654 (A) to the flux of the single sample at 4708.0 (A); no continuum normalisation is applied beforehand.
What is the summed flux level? 56.9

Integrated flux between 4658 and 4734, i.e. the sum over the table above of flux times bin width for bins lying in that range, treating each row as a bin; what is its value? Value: 2247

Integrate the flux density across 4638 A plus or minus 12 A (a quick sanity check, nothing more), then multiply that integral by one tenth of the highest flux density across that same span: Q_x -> 2177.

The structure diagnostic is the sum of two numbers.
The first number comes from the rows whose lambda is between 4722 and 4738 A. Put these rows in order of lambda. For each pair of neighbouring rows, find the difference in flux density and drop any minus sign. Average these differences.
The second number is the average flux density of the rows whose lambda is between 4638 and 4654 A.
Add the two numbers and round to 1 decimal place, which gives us 30.4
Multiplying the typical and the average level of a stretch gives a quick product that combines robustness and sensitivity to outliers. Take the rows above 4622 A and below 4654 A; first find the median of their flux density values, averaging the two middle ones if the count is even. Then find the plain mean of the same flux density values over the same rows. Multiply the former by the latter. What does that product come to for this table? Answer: 870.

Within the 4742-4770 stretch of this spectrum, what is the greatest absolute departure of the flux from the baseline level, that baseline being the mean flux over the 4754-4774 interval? 1.6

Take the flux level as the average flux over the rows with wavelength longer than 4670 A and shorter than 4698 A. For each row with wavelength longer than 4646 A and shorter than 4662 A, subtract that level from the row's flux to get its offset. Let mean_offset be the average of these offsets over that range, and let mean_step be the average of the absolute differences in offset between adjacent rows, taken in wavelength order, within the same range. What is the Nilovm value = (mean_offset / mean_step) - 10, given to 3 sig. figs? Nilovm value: -10.5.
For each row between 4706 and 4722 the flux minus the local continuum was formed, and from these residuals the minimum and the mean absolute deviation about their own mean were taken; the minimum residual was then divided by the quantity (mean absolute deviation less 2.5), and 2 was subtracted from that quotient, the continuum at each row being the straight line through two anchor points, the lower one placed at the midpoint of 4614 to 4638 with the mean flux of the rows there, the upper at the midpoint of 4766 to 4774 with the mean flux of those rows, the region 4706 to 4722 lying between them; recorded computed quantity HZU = -0.88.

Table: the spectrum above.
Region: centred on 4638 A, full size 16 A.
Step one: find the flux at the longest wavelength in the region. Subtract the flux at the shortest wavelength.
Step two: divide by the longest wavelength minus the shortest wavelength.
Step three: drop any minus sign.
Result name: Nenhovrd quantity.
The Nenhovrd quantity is 0.14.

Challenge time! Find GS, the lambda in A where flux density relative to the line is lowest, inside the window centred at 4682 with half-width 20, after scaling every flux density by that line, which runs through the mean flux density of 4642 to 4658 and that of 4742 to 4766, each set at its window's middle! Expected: 4700.0 A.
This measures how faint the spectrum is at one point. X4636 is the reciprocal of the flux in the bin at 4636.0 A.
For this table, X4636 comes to 0.0345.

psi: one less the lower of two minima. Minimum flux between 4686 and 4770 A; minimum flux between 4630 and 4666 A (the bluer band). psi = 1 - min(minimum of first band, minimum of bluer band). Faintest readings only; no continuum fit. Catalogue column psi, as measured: -26.30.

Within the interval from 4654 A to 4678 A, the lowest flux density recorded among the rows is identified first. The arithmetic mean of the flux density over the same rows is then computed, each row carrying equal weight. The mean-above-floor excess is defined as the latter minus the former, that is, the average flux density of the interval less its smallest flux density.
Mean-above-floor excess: 1.4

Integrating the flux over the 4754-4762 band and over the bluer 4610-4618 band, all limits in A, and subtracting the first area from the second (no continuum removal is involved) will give 18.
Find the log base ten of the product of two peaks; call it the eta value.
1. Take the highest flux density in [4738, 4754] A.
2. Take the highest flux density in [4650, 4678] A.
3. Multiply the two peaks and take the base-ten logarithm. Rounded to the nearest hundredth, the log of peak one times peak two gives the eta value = 2.96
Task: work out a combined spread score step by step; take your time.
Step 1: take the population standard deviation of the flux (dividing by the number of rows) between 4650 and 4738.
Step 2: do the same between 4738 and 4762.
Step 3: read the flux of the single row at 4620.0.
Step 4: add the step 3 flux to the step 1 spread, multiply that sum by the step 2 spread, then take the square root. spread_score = 4.59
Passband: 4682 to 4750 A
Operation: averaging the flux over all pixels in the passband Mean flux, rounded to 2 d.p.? 29.54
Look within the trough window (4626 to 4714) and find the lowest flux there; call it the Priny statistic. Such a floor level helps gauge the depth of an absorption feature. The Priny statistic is 27.37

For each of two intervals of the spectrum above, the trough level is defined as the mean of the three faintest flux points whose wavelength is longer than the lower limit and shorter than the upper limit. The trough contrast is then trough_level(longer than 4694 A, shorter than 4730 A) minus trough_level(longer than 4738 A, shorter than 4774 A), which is 0.2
